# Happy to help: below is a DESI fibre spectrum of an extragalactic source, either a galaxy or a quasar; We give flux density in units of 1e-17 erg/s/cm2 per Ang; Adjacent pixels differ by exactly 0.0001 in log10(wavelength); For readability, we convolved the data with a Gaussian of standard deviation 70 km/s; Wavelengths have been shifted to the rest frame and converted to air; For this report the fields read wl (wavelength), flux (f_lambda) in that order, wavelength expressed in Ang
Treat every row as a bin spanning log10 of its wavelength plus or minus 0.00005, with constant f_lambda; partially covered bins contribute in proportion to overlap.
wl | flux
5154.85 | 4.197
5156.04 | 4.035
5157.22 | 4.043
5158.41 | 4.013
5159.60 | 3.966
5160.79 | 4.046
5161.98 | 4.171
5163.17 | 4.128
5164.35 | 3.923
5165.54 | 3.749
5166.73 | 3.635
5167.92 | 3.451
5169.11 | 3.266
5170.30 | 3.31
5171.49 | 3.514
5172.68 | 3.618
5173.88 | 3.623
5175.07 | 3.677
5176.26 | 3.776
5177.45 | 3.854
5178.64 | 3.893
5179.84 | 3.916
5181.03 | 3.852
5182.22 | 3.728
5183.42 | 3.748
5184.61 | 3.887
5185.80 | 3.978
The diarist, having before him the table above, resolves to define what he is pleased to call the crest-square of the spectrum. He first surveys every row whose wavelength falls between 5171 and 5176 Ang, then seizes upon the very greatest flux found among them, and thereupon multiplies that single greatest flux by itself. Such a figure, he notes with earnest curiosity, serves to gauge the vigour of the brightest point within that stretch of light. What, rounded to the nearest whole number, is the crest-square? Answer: 14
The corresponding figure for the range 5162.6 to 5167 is 17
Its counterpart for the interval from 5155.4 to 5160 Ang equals 16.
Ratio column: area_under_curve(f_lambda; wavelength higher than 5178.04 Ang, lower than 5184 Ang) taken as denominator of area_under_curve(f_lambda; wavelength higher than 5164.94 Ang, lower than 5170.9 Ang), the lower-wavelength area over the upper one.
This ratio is 0.91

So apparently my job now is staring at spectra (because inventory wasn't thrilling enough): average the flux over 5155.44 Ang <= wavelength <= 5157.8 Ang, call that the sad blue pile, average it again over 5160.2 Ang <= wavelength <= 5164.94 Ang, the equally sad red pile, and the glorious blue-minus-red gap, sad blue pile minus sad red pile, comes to 0.0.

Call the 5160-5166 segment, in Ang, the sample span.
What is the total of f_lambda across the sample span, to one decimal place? 20.0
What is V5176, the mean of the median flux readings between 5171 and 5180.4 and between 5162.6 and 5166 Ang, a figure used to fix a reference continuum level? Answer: 3.82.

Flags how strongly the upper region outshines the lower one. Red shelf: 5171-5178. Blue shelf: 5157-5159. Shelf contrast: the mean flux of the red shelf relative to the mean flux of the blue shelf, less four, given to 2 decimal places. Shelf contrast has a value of -3.09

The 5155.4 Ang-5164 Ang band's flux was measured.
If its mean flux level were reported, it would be 4.06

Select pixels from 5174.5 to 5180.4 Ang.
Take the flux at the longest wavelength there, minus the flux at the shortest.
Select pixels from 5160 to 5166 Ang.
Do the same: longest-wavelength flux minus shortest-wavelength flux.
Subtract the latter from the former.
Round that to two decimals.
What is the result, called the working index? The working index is 0.54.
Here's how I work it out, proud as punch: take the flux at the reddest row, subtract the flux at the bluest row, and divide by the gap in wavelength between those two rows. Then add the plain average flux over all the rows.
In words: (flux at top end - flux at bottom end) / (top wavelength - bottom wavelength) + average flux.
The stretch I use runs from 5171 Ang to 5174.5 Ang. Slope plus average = 3.63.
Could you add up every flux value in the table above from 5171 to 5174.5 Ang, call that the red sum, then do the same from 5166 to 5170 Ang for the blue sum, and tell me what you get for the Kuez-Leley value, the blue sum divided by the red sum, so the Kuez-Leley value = 0.96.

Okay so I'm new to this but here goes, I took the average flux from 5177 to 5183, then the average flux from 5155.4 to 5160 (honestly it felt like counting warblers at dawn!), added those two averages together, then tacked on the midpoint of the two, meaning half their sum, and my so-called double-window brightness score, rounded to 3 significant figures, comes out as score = 11.8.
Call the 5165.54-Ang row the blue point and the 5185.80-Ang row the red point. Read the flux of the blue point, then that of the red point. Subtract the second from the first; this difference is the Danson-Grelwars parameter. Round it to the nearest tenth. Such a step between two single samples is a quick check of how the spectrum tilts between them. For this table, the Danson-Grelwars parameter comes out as -0.2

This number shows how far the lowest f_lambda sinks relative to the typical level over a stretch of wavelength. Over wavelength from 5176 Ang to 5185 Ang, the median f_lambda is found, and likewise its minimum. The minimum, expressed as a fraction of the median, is 0.968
